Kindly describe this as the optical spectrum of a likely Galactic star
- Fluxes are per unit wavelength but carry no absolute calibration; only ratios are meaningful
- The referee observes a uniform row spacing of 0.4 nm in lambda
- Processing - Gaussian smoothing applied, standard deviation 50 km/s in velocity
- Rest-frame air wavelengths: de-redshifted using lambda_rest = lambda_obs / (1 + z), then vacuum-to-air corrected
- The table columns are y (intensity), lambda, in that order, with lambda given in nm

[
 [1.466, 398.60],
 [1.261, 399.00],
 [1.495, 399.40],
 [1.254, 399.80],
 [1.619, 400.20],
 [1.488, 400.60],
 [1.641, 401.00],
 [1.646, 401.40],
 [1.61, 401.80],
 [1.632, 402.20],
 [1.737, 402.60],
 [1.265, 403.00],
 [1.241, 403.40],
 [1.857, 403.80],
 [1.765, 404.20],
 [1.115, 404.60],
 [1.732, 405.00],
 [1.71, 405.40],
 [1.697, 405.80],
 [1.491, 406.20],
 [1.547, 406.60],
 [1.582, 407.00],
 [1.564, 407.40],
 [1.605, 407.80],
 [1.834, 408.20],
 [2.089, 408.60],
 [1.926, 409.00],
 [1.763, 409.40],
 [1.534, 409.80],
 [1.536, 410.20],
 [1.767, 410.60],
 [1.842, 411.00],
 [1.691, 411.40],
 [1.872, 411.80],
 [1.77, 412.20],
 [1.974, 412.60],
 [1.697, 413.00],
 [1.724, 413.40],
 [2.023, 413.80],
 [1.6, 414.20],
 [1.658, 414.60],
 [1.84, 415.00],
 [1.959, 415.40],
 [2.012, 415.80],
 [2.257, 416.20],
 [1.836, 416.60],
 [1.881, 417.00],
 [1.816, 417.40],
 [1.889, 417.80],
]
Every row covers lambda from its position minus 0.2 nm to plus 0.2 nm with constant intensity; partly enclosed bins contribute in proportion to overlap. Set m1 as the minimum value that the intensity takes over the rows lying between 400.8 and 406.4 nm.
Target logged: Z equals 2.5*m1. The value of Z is 2.79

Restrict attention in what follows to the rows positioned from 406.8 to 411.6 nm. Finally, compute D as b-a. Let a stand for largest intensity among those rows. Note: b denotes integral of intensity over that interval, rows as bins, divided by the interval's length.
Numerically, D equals -0.36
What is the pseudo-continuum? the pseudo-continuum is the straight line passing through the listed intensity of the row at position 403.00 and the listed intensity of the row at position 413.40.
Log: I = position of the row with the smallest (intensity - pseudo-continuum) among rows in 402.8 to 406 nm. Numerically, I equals 404.60 nm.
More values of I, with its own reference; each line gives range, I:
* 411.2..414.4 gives 414.20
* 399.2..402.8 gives 399.80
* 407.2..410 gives 409.80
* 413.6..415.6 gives 414.20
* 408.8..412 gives 410.20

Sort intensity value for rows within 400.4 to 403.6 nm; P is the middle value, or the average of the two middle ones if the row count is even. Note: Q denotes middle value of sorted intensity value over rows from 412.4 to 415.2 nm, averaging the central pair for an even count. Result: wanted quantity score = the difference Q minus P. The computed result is 0.10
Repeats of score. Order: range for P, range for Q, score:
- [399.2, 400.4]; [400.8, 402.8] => 0.15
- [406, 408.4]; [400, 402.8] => 0.06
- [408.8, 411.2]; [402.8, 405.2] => -0.27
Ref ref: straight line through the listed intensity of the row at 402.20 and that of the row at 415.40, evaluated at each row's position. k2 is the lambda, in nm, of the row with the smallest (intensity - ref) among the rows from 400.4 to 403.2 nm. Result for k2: 403.00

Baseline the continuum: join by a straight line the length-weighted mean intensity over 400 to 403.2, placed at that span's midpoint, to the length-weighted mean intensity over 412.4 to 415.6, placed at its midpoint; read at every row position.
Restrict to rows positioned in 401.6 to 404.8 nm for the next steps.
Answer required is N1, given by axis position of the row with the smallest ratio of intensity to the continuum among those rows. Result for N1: 404.60 nm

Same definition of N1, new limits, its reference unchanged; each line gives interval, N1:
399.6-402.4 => 399.80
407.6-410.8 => 410.20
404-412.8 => 404.60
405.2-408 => 406.20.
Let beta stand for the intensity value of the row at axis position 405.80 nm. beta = 1.697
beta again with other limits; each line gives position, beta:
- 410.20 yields 1.536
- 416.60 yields 1.836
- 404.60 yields 1.115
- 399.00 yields 1.261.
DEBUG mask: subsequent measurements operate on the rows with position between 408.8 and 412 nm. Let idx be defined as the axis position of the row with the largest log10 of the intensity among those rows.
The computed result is 409.00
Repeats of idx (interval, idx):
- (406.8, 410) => 408.60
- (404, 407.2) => 404.20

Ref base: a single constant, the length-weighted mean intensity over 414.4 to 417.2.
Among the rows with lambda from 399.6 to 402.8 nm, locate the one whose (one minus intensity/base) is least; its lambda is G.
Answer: 402.60 nm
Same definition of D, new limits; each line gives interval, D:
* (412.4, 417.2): -0.39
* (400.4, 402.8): -0.11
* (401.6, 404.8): -0.33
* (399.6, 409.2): -0.48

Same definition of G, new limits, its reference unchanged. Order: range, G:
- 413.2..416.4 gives 416.20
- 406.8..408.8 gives 408.60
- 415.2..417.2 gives 416.20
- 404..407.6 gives 404.20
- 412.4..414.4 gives 413.80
